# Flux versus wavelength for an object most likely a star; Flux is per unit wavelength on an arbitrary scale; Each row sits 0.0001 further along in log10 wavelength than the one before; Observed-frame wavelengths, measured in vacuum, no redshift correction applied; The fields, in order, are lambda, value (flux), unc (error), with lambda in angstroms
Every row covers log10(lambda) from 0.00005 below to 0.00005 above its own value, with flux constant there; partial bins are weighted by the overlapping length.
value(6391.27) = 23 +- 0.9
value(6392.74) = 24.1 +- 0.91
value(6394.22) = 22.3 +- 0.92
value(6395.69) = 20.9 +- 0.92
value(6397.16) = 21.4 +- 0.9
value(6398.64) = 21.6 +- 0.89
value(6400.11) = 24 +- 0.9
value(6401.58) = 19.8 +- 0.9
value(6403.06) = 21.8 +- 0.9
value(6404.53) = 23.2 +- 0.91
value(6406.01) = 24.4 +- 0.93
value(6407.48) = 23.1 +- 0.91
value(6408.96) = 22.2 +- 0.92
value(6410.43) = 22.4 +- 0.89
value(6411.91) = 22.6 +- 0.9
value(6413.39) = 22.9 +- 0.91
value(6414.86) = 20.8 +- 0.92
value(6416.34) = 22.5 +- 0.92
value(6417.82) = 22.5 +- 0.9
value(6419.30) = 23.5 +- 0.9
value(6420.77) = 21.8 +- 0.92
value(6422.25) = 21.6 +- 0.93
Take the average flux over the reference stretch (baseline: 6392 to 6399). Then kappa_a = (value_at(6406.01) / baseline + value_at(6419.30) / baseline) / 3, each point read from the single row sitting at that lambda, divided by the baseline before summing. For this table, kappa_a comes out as 0.724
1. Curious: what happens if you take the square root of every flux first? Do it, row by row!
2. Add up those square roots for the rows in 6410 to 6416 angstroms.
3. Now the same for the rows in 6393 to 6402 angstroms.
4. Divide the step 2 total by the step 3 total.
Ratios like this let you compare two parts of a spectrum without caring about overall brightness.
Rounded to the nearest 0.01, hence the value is 0.67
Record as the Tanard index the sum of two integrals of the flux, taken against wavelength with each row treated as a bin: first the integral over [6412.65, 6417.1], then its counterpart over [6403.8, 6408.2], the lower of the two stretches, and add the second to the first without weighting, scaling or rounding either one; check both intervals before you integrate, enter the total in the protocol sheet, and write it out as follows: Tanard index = 202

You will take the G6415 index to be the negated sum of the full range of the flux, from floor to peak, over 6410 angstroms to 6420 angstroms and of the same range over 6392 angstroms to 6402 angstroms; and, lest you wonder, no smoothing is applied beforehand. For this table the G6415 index -7.0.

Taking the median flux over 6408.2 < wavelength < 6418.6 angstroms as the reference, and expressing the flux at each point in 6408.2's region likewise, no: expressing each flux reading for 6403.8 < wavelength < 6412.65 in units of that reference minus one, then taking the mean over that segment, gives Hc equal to 0.021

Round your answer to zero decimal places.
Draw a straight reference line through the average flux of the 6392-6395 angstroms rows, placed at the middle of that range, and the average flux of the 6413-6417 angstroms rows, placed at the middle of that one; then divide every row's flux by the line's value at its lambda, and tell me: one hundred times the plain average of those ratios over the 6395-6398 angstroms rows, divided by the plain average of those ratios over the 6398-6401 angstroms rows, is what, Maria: 92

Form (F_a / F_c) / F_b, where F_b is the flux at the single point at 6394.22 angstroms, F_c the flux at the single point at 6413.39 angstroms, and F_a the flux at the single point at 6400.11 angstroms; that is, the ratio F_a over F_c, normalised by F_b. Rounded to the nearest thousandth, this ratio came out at 0.047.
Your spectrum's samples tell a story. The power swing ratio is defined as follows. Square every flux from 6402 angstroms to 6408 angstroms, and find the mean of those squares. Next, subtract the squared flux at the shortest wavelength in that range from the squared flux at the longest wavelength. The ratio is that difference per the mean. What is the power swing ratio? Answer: 0.11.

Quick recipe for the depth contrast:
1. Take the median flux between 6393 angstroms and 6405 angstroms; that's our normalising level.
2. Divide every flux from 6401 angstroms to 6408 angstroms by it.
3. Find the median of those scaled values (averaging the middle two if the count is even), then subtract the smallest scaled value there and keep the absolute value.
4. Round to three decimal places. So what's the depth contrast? 0.152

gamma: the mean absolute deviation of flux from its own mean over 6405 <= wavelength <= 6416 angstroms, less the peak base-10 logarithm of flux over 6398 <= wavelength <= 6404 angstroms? -0.66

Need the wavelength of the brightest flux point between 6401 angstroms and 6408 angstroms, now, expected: 6406.01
